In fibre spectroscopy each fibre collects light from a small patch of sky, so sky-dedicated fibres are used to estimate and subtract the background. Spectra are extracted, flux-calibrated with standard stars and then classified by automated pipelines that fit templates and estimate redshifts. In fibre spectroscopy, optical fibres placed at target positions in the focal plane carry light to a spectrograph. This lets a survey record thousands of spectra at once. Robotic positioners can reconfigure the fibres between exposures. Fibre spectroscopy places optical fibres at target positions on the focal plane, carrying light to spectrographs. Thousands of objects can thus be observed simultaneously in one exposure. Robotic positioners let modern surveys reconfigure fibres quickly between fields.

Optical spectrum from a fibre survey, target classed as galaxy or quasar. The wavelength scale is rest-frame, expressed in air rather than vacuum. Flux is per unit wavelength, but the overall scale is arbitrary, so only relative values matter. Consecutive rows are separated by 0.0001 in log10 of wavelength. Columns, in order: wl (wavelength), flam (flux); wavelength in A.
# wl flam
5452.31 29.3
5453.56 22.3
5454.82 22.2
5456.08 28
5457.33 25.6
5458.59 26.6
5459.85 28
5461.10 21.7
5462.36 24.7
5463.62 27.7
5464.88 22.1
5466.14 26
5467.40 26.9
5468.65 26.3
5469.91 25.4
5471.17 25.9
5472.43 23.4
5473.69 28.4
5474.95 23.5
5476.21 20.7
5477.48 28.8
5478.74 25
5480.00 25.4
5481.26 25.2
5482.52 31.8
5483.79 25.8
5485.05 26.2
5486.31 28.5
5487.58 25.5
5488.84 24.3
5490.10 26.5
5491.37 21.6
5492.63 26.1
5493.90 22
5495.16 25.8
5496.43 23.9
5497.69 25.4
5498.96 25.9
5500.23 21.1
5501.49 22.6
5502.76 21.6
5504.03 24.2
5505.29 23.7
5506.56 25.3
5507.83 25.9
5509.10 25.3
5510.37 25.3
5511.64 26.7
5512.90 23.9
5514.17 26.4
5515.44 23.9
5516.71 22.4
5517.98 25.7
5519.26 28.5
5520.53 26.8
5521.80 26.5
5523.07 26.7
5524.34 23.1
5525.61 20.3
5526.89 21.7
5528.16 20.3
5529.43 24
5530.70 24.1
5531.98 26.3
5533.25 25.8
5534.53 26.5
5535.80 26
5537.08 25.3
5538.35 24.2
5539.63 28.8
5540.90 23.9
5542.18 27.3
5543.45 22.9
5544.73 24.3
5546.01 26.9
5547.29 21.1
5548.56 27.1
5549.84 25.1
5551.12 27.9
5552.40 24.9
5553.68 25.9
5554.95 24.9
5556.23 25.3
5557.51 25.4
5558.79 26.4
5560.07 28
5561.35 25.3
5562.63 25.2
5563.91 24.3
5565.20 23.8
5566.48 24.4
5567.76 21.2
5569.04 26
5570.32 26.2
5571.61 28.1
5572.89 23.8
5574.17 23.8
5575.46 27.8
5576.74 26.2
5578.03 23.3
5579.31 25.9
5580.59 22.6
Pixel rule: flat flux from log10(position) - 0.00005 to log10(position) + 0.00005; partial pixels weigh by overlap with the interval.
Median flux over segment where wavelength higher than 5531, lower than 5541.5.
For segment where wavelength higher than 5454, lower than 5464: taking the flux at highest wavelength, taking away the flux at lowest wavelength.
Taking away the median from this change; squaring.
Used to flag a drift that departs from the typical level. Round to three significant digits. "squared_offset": 416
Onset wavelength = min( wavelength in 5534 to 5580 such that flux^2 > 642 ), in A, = 5534.53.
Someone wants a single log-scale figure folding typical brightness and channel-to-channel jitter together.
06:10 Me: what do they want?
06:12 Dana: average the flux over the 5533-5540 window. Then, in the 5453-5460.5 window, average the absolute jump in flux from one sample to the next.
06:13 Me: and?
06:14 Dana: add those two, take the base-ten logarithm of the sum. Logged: 1.45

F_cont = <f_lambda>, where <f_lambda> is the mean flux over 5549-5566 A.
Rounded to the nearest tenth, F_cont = 25.6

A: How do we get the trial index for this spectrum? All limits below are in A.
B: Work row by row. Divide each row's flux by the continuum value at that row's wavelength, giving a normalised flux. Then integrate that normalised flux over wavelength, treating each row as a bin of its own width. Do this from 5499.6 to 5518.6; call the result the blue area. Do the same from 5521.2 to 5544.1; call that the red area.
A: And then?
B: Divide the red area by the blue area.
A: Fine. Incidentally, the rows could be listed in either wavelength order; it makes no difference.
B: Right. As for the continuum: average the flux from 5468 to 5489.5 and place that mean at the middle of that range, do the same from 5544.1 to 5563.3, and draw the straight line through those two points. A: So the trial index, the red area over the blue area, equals 1.2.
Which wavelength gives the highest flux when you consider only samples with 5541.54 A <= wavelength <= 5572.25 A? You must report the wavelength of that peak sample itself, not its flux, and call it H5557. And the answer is 5571.61 A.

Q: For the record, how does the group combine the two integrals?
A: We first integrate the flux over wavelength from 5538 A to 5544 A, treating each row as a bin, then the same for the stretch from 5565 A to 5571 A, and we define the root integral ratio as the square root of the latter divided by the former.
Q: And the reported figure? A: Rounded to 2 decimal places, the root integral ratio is 0.98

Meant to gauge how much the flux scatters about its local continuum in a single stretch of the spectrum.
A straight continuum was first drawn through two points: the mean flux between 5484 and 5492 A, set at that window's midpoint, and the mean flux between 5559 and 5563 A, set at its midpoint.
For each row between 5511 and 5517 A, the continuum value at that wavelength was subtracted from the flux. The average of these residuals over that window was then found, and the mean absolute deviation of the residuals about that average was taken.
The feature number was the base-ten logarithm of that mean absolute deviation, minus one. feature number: -0.82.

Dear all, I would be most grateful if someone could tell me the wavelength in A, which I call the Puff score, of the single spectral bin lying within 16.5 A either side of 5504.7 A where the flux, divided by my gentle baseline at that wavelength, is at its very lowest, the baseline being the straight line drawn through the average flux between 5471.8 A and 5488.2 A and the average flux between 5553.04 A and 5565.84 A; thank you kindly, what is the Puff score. 5500.23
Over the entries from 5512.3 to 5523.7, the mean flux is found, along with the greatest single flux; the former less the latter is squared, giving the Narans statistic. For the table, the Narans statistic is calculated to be 8.2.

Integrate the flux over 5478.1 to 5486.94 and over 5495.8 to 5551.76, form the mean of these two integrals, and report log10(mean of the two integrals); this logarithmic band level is 2.91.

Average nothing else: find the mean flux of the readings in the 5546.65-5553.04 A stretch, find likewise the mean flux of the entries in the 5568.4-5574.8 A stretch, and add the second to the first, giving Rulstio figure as 50.8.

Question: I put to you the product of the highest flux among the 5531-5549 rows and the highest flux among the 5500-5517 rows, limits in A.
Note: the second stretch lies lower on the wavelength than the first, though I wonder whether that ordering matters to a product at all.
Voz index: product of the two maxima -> 769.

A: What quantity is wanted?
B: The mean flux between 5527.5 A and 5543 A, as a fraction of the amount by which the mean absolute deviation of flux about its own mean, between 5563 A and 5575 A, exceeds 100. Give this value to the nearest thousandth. -0.256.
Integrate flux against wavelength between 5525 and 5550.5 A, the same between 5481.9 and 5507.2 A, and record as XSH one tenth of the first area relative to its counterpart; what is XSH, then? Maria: 0.0996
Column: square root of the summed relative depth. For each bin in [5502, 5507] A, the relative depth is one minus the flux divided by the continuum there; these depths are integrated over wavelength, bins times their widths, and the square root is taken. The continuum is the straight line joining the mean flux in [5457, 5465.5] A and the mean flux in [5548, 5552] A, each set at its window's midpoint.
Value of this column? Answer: 0.66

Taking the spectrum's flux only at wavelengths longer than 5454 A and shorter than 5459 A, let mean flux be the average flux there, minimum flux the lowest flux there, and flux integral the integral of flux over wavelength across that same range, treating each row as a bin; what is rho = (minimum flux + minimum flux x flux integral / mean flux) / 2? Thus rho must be 67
